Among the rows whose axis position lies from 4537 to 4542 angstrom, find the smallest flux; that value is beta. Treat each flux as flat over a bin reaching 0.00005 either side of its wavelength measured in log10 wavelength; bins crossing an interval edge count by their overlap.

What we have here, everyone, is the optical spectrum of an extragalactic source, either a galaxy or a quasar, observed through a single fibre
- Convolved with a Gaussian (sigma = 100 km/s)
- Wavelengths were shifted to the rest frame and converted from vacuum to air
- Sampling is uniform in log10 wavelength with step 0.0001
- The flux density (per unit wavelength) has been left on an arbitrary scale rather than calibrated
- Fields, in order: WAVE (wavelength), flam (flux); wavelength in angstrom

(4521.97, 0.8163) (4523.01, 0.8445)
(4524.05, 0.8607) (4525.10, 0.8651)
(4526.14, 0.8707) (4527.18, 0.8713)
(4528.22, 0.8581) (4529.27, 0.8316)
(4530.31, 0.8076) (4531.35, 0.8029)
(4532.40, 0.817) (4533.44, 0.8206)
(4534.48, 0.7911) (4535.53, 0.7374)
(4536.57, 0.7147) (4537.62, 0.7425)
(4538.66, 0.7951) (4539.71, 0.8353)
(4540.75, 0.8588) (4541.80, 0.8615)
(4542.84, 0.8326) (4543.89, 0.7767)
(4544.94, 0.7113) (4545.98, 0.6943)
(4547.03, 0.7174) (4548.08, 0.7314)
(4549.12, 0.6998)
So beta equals 0.7425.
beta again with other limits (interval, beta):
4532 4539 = 0.7147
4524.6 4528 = 0.8651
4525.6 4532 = 0.8029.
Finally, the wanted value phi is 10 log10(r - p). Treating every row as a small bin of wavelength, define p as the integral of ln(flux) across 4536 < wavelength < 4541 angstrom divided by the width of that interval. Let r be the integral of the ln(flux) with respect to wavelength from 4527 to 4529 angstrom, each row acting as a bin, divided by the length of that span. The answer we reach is -10.3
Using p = -0.24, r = -0.15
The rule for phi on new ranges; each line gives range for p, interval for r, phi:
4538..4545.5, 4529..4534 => -19.9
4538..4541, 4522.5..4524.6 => -14.3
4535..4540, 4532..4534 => -11.4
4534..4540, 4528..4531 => -11.1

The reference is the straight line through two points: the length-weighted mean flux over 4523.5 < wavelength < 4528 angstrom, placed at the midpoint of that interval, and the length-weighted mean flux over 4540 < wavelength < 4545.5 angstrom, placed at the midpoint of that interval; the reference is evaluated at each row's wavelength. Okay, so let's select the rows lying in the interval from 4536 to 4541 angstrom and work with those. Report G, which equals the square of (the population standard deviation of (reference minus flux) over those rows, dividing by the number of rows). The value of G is 0.0035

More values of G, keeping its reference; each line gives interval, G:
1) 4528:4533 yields 0.0003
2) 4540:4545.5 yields 0.0028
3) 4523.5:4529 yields 0.0001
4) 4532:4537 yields 0.0015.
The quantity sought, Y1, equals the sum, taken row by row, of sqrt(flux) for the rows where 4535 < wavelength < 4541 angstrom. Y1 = 5.3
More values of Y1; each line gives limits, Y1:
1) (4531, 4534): 2.7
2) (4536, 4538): 1.7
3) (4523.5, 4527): 2.8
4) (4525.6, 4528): 1.9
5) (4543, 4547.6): 3.4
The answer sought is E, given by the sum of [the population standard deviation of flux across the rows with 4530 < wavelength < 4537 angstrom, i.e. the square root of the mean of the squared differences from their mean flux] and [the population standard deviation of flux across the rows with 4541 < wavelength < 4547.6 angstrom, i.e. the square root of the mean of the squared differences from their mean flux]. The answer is 0.102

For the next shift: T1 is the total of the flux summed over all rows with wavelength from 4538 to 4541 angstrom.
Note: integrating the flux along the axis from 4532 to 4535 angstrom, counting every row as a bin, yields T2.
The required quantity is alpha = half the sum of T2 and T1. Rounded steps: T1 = 2.49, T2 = 2.43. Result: 2.46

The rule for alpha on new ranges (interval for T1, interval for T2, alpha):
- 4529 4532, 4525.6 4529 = 2.69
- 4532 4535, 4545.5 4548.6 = 2.32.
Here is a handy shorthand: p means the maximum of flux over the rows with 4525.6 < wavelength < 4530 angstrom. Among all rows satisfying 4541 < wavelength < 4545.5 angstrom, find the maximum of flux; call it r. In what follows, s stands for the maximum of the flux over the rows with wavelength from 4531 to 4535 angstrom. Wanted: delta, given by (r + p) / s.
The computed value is 2.11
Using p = 0.8713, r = 0.8615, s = 0.8206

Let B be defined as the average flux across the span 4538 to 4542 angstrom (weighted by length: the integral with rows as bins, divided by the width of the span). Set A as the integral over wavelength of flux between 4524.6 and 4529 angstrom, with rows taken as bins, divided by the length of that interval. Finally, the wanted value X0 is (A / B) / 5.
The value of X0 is 0.208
